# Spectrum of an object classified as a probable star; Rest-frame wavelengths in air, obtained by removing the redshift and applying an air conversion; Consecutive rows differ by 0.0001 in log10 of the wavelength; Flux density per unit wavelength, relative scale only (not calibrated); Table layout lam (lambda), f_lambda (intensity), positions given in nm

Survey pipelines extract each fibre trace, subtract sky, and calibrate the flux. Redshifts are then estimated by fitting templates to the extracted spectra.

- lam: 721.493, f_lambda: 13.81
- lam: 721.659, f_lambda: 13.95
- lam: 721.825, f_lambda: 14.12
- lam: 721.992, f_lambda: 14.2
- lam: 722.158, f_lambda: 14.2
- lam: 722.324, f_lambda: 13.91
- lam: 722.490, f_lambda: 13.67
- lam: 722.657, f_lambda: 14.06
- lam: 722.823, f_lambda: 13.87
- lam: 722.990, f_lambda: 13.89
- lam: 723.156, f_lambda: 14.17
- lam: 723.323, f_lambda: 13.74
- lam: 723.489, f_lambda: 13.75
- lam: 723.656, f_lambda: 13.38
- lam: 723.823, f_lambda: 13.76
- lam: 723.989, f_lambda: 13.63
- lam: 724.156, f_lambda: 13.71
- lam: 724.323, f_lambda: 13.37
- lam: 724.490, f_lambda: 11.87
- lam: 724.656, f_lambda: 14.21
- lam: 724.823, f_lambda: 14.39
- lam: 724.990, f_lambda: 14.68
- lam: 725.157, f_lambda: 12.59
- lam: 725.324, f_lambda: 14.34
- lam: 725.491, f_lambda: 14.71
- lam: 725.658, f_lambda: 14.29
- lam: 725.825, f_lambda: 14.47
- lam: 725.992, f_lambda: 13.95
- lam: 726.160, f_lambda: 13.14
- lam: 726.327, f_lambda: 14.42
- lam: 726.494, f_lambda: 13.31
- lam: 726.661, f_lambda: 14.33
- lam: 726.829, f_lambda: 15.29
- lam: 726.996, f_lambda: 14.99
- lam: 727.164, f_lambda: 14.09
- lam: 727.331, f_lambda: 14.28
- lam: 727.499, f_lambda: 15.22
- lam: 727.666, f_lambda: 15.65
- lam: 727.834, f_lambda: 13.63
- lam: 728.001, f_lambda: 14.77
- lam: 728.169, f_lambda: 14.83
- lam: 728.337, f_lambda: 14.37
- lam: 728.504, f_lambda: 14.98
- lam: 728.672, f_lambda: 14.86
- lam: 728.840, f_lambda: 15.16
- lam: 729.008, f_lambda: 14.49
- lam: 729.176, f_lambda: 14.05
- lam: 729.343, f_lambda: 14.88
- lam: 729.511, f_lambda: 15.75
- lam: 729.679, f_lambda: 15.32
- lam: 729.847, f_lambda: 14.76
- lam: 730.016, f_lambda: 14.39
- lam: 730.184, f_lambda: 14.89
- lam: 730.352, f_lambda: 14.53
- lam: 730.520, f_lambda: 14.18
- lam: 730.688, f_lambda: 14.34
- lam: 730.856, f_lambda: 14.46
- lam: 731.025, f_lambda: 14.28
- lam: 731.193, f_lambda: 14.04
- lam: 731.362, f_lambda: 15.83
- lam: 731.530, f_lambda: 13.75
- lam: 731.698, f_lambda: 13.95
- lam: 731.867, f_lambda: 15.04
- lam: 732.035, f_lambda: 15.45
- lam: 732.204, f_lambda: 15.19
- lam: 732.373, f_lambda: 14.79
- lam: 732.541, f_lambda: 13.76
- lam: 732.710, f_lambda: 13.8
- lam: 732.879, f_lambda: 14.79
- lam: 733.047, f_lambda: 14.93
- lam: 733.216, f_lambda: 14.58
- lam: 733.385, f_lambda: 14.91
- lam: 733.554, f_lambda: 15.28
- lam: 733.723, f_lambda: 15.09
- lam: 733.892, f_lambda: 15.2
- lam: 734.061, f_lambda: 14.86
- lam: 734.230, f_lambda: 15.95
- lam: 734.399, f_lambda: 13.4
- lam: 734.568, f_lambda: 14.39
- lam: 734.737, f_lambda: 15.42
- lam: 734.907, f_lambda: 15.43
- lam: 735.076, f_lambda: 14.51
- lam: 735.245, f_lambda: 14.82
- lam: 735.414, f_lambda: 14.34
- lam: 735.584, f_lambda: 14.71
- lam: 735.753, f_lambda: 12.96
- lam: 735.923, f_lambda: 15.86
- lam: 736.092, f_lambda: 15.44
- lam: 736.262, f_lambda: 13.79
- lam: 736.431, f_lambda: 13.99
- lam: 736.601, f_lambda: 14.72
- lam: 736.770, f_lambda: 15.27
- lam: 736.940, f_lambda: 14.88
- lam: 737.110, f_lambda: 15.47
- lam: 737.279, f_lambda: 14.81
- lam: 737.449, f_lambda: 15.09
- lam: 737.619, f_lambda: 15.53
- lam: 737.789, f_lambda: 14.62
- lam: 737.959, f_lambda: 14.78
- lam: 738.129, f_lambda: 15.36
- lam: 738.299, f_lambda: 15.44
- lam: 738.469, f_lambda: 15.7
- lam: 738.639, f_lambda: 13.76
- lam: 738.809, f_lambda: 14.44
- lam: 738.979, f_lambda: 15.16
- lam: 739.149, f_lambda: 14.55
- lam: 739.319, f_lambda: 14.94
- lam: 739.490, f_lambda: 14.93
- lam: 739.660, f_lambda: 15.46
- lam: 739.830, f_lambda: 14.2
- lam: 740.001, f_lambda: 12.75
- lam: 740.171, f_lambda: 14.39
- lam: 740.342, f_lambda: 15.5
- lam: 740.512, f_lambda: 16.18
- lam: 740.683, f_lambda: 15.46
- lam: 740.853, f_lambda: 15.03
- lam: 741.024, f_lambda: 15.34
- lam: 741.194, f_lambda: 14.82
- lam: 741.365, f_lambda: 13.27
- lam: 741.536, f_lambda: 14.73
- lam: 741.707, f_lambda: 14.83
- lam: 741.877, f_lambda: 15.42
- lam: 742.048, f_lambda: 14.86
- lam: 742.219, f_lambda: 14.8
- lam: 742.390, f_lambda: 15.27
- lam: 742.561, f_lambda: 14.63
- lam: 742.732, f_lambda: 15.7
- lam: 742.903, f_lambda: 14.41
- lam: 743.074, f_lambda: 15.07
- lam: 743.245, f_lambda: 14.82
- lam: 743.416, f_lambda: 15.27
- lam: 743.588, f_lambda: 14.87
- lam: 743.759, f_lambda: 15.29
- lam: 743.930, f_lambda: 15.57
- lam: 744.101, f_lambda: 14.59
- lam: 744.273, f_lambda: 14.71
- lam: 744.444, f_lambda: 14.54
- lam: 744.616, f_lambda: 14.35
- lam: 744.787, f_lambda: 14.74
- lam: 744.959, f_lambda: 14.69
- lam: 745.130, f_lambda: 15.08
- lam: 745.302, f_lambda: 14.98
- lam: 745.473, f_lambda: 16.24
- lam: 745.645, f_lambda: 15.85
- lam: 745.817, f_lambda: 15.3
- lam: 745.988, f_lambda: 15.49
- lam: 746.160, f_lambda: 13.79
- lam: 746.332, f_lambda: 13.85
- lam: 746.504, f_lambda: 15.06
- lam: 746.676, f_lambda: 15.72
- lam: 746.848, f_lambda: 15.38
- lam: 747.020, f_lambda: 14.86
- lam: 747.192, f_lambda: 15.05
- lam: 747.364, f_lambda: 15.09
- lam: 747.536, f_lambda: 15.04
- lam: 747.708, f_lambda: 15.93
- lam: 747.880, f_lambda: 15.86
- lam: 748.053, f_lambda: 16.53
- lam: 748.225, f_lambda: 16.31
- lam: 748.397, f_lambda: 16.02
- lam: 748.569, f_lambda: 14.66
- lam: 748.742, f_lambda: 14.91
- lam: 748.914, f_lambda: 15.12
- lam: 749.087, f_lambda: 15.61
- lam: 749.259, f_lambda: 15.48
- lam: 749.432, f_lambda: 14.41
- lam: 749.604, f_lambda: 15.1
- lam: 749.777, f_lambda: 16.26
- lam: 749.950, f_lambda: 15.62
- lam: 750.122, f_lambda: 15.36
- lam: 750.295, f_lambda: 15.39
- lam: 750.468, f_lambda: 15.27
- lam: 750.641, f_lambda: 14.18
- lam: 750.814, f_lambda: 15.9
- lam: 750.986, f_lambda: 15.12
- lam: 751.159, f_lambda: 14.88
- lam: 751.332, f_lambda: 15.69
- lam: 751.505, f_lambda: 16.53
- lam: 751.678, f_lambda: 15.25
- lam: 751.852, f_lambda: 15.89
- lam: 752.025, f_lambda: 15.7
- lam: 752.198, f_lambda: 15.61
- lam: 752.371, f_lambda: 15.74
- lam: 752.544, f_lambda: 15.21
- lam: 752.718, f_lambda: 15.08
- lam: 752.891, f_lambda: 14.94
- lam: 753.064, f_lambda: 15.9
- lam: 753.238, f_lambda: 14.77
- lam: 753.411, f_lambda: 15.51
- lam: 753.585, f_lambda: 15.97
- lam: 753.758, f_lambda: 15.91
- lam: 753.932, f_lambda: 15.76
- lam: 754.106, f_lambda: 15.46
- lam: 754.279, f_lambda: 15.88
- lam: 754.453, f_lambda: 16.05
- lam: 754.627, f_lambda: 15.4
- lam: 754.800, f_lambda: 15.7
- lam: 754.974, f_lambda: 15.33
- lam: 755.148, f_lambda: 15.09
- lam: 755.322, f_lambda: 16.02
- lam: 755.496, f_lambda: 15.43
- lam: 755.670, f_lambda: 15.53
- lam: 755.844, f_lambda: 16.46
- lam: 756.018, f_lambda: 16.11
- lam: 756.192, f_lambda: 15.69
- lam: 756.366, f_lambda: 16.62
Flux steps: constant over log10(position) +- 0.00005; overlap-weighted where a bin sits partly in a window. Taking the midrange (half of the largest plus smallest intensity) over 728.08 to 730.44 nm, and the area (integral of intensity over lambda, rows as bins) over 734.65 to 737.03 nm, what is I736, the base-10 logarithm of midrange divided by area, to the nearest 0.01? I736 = -0.37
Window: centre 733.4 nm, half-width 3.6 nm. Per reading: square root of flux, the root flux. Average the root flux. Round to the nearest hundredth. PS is 3.83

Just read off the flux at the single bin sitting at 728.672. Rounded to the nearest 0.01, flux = 14.86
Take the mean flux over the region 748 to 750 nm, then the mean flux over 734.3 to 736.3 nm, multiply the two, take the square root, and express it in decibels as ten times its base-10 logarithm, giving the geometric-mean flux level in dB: 11.77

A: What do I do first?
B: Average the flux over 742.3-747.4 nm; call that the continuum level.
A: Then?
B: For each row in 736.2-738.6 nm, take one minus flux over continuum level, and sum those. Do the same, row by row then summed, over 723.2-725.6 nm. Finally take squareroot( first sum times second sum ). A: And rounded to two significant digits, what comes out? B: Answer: 0.23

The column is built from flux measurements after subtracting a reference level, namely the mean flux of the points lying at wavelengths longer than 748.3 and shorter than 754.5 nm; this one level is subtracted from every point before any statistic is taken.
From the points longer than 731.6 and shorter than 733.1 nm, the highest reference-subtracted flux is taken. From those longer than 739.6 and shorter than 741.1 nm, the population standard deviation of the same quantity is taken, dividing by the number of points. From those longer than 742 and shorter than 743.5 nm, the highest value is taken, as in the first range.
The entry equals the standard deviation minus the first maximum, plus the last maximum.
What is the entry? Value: 1.2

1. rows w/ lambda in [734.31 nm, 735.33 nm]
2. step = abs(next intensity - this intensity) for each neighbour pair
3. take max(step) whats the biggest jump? 1.0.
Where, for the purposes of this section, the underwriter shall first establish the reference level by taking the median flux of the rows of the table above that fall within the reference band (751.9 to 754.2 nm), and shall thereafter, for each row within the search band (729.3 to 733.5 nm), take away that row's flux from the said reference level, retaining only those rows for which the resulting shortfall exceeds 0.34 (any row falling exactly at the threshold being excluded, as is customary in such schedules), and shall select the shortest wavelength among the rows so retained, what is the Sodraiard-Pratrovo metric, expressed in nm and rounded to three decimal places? 729.343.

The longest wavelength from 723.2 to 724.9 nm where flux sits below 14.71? 724.823 nm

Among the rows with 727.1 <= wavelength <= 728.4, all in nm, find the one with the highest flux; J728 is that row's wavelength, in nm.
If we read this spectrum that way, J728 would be 727.666 nm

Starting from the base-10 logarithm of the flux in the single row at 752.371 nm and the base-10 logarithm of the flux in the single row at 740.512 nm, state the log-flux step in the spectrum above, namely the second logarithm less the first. 0.01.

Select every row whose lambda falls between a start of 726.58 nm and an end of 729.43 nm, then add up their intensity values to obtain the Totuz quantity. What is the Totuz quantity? 250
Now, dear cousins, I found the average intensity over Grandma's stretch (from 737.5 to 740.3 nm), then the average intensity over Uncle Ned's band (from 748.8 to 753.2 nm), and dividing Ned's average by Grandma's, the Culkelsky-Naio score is 1.04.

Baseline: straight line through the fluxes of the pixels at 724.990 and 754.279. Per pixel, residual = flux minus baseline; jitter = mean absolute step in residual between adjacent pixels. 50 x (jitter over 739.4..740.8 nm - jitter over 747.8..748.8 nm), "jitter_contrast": 24.8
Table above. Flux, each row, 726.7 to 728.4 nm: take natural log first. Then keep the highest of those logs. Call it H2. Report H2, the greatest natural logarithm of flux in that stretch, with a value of 2.75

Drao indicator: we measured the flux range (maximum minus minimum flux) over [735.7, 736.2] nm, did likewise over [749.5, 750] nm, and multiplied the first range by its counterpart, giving 3.4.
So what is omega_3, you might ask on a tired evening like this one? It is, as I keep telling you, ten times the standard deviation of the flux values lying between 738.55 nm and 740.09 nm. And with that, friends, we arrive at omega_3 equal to 8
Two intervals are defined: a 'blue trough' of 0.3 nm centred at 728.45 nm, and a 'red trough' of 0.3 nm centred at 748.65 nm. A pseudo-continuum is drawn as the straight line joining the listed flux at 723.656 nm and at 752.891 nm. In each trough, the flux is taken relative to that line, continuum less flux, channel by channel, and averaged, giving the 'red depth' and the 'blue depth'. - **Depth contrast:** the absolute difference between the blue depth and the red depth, 1.0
